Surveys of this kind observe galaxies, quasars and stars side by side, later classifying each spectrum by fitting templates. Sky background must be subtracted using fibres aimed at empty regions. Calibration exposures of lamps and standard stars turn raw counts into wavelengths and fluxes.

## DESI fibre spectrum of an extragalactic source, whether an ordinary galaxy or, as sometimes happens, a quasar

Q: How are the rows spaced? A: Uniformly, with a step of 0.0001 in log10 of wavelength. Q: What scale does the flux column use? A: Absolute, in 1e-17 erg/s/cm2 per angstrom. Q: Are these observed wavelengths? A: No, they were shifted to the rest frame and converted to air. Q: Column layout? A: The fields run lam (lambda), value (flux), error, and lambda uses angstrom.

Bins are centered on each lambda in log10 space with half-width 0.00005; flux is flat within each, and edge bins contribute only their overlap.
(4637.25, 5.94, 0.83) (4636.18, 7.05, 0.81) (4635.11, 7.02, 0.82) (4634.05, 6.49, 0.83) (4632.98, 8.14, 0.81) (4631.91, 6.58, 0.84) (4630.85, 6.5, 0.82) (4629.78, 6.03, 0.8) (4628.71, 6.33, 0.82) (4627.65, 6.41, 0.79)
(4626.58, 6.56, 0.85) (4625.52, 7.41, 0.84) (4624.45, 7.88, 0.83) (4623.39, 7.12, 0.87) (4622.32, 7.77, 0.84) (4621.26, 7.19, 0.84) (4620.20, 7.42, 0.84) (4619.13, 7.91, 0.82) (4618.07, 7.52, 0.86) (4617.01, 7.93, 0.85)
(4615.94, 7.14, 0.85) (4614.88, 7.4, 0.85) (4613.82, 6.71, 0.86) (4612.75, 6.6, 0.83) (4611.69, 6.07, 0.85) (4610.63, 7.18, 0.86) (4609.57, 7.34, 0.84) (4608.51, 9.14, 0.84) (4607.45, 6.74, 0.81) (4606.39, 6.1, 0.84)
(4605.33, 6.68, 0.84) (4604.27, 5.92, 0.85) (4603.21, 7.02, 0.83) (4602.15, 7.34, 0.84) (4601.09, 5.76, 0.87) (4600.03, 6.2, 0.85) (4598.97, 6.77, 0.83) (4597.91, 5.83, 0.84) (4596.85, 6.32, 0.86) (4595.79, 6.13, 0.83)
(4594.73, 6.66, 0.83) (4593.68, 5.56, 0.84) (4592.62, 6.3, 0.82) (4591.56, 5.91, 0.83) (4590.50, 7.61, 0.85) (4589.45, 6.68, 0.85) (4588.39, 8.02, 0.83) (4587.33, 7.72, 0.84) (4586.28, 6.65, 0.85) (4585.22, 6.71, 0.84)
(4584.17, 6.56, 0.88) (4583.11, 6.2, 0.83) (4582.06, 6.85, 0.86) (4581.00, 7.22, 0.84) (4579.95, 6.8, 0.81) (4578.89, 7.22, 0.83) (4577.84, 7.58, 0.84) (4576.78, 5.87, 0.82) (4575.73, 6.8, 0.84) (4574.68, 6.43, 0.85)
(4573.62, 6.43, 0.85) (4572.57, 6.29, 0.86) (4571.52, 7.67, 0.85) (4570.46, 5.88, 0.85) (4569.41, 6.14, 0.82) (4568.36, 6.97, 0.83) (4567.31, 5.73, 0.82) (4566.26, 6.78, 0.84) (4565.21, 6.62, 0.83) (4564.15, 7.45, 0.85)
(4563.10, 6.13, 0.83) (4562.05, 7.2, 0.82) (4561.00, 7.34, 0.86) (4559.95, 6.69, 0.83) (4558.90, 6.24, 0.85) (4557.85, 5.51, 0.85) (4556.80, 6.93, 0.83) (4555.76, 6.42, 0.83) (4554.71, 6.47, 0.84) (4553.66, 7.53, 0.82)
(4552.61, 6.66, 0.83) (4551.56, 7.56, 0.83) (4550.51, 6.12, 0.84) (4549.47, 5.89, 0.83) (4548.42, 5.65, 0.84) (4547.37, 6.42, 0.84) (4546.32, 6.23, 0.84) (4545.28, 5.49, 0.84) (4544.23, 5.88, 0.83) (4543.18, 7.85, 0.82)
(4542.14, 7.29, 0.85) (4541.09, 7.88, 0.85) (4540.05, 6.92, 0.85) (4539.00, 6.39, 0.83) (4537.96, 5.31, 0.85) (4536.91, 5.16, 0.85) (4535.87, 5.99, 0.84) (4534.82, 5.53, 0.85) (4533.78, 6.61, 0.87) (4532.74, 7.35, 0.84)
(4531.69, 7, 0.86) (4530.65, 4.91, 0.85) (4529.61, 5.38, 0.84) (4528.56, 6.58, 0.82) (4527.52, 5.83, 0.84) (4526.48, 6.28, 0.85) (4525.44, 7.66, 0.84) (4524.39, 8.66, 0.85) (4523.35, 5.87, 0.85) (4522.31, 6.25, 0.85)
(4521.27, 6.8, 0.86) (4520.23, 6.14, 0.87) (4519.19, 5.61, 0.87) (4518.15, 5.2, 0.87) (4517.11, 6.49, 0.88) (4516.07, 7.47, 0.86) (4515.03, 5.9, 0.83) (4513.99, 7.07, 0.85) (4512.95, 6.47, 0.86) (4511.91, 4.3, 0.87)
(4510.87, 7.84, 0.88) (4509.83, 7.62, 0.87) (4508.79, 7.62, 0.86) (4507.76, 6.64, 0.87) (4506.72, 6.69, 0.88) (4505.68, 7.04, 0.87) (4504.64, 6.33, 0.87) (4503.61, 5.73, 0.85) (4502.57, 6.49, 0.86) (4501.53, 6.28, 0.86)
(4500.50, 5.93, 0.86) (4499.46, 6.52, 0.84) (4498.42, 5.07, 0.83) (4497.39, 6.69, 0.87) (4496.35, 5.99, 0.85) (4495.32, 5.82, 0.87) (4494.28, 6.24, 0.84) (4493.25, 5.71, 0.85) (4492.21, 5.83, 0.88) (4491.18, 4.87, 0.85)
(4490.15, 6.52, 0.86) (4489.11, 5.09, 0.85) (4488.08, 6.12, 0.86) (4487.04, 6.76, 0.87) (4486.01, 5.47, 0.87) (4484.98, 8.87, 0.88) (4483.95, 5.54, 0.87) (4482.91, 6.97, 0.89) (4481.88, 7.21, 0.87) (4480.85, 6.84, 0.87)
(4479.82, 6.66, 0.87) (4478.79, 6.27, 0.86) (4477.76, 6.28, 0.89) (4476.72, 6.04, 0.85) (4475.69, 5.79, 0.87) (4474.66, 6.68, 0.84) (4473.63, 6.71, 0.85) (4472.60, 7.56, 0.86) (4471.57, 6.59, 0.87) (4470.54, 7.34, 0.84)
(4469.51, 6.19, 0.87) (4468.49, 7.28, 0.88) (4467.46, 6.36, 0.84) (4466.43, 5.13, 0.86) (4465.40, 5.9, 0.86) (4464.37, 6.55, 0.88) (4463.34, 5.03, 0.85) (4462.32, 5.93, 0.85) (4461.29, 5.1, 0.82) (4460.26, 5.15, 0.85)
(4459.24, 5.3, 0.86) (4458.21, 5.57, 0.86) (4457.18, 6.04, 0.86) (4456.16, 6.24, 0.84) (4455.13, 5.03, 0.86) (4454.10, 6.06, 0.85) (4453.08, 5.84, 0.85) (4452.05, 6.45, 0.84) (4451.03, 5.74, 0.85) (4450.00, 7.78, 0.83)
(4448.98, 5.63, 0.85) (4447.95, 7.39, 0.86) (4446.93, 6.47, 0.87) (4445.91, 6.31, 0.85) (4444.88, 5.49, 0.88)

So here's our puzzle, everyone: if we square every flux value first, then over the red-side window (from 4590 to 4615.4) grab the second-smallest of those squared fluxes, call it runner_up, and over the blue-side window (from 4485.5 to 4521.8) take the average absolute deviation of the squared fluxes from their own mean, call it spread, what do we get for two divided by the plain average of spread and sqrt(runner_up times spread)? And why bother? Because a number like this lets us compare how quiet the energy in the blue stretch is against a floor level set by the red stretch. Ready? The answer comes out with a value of 0.167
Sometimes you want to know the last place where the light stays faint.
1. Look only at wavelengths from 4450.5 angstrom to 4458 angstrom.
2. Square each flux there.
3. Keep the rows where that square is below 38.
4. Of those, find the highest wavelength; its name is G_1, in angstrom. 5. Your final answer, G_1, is 4457.18 angstrom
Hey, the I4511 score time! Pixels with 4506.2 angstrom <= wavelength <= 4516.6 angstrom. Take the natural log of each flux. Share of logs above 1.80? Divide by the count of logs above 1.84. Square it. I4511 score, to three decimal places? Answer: 0.010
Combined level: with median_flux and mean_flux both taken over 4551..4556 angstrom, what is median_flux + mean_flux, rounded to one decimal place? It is 13.6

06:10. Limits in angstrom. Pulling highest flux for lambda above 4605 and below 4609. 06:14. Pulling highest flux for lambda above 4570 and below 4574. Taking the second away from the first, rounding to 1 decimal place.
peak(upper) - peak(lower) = 1.5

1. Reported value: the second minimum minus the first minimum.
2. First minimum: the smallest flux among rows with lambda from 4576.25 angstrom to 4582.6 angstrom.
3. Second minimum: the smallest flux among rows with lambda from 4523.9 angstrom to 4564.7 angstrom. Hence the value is -1.0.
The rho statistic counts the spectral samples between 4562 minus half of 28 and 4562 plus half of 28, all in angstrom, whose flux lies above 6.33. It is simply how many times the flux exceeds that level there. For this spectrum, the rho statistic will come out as 17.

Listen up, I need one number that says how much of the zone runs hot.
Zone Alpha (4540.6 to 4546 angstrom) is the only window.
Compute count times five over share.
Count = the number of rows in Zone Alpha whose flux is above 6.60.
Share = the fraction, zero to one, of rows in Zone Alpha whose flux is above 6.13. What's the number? 25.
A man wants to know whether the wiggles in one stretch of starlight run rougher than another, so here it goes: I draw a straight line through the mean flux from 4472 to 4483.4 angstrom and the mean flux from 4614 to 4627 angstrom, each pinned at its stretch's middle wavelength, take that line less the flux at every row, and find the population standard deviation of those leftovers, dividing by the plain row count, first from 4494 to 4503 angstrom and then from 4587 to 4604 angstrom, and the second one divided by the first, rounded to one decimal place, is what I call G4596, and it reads 1.6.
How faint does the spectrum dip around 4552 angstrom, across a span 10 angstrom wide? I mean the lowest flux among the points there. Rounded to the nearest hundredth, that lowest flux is 5.65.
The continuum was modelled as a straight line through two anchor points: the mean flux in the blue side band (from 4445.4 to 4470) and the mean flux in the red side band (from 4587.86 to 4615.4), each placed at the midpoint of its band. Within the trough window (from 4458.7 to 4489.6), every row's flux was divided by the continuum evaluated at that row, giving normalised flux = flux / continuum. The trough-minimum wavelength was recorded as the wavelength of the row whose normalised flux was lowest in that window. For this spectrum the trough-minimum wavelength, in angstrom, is 4489.11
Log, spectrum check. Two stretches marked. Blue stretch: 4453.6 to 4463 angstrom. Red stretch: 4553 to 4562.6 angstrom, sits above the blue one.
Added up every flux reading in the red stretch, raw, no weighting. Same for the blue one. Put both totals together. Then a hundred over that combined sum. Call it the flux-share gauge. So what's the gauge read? 0.903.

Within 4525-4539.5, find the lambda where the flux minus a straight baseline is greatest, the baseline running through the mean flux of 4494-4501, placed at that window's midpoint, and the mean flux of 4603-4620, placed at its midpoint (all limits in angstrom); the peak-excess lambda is 4525.44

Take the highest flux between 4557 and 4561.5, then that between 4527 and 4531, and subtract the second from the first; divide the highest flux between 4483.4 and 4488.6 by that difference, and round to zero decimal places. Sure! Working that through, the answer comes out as 12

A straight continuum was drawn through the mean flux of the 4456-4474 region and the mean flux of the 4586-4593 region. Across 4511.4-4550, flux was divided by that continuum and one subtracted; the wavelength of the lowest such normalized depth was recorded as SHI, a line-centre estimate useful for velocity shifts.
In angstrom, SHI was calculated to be 4511.91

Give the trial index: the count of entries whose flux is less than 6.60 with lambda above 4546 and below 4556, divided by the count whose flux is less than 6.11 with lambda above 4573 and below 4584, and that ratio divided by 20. 0.35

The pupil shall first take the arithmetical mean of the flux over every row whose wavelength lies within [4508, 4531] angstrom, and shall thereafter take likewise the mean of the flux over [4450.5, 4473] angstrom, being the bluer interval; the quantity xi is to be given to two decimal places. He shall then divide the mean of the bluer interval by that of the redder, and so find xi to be 0.93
